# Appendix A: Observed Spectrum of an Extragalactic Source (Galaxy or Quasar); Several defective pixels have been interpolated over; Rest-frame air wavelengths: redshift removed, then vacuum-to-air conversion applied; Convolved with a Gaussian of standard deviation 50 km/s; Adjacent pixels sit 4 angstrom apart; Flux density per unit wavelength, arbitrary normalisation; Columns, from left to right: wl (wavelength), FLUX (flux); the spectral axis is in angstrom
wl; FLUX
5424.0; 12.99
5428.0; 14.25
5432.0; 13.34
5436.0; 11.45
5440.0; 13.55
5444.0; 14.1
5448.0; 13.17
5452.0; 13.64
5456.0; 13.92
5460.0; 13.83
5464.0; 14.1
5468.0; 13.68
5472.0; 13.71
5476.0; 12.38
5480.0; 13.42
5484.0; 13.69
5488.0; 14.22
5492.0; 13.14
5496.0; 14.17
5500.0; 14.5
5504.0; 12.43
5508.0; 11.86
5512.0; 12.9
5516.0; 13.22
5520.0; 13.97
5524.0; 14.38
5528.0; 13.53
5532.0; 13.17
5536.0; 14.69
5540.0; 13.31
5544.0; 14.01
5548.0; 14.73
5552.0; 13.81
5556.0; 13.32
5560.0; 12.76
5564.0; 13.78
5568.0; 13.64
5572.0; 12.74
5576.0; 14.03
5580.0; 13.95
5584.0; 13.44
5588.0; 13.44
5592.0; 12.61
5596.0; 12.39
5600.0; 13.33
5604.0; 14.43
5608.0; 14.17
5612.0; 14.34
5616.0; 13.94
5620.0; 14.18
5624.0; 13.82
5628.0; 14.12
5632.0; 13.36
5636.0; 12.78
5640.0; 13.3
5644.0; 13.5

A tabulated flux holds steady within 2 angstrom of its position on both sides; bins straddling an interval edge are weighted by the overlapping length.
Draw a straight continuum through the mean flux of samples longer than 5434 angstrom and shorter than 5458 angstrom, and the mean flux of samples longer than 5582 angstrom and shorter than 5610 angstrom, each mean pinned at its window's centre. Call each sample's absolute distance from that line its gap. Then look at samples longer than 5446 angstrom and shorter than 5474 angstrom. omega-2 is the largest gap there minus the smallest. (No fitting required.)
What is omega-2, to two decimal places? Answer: 0.65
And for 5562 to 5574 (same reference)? 0.39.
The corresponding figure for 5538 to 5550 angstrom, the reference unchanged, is 1.30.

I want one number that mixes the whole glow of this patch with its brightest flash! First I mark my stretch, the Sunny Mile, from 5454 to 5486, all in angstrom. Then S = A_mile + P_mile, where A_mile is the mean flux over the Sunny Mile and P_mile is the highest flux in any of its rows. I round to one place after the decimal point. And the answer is 27.7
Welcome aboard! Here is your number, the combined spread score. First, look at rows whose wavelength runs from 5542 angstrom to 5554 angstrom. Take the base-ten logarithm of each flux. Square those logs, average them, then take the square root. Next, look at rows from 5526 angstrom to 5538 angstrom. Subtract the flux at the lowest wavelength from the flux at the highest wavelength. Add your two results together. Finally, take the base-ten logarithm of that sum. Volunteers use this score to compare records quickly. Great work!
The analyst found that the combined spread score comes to 0.36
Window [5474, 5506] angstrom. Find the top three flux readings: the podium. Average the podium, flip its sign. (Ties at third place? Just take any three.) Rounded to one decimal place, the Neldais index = -14.3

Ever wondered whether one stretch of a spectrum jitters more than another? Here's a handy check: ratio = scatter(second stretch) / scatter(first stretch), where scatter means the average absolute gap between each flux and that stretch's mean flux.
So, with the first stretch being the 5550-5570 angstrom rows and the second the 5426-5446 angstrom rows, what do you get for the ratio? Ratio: 2.2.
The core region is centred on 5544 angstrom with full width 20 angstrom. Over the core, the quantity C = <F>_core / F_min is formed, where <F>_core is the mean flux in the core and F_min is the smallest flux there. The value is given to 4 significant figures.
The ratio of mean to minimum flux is 1.060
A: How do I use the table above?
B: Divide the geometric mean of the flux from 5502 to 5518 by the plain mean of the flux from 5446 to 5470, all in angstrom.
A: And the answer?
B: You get 0.92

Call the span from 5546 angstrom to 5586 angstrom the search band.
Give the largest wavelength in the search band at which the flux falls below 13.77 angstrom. 5584.0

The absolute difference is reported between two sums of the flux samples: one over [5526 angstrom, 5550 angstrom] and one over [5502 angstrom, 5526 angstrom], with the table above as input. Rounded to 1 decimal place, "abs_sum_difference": 4.7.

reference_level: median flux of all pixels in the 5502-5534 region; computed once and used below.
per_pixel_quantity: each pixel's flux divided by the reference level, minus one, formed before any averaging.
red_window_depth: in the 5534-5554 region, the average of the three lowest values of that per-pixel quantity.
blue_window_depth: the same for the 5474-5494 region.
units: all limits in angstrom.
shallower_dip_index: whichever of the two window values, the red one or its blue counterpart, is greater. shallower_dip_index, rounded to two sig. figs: 0.039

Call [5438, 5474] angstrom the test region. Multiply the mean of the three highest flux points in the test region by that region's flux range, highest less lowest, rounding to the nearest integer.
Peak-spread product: 13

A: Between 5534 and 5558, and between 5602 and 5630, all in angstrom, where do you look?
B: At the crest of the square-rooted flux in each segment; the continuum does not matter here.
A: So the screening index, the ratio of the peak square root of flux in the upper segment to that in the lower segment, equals 0.99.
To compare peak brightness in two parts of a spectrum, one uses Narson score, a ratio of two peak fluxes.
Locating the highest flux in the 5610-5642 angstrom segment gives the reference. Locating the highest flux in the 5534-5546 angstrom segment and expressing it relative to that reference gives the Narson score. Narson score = 1.02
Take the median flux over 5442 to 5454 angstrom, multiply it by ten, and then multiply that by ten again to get 1364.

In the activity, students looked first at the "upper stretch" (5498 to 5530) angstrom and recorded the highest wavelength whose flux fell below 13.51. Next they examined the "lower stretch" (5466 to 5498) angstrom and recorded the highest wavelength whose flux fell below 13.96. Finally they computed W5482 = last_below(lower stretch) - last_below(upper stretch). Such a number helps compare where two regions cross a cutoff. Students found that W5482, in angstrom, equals -24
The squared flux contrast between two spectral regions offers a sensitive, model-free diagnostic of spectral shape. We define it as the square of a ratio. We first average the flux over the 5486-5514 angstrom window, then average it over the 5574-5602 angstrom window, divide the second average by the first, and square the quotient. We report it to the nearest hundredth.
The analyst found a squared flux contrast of 1.00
